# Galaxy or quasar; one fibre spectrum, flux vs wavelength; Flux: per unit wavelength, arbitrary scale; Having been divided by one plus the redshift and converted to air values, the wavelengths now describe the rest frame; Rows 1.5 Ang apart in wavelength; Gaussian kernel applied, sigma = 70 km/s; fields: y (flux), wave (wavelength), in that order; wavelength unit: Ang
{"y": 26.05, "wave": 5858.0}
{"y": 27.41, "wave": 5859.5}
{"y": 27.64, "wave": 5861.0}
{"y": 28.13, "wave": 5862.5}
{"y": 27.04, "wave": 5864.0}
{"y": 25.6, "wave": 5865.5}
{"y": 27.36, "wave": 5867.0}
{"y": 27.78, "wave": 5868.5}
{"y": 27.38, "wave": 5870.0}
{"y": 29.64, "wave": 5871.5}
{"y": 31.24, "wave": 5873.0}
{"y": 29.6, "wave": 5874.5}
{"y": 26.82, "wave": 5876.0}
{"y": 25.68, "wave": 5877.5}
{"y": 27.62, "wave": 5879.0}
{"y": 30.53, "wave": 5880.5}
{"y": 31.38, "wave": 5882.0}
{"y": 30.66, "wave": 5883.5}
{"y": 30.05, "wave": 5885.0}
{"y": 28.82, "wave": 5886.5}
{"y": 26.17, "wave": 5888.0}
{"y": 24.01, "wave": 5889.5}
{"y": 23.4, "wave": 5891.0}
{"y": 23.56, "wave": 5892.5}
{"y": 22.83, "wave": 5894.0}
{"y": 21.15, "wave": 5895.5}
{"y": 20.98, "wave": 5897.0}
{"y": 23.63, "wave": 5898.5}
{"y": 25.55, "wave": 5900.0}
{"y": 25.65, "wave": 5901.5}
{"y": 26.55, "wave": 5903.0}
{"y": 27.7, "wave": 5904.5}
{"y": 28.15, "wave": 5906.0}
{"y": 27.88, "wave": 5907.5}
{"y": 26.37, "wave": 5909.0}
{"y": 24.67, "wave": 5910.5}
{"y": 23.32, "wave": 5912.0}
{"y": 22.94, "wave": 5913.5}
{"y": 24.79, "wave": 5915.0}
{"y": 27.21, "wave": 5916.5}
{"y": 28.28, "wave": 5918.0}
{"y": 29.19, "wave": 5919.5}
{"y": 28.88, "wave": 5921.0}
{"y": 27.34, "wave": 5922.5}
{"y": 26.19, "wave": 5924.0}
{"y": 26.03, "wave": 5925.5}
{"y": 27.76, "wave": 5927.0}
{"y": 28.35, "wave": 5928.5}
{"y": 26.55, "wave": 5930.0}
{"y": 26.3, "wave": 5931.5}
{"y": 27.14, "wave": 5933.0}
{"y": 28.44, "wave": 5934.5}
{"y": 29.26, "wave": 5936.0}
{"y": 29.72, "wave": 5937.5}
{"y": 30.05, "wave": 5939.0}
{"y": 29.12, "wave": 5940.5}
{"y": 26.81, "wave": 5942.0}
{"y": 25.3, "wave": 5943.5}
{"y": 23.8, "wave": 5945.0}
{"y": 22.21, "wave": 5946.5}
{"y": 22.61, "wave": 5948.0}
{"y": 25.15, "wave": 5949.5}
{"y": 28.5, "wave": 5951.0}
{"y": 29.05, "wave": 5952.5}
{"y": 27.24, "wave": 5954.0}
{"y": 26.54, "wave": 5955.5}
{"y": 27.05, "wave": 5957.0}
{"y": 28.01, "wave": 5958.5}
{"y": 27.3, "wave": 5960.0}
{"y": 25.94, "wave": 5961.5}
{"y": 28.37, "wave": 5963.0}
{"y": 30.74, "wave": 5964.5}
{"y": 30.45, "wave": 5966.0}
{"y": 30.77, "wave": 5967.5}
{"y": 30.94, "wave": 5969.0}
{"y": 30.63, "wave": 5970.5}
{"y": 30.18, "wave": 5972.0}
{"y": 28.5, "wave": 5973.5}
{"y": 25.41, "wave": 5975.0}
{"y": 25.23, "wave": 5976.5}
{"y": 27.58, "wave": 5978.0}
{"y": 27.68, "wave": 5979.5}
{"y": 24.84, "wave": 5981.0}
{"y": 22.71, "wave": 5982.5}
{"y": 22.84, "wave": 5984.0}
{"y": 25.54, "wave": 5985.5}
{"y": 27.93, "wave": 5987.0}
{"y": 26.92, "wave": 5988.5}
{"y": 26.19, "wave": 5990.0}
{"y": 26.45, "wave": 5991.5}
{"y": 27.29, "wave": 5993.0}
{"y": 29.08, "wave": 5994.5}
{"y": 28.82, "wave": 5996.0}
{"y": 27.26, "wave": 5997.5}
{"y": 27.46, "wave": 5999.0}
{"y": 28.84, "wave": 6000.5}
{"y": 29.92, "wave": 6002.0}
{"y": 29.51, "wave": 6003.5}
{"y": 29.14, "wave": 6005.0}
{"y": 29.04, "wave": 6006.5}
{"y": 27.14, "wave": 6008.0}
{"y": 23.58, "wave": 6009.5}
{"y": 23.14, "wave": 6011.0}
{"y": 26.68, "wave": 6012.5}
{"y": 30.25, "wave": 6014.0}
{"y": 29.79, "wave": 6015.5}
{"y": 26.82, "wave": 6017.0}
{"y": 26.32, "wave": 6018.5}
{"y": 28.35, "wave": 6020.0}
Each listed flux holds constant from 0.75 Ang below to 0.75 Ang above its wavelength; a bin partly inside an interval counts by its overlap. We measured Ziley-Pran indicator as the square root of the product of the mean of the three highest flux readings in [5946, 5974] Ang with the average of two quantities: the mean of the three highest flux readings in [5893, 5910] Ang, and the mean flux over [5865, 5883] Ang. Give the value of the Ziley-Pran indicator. 29.5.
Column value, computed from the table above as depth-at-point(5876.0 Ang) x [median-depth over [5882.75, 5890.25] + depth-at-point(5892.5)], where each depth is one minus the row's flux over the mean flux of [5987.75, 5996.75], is 0.002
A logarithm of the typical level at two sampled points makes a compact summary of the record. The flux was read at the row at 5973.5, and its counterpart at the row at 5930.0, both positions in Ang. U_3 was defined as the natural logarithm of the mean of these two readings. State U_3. 3.32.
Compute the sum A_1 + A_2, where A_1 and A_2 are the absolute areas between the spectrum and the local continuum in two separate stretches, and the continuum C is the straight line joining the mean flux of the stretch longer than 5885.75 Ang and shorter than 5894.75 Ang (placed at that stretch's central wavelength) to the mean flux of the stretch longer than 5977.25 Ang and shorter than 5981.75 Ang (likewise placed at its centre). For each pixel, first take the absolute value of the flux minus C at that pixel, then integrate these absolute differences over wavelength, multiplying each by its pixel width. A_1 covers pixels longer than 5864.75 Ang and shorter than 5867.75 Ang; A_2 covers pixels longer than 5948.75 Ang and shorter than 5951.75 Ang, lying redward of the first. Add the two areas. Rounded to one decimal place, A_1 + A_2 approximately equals 11.6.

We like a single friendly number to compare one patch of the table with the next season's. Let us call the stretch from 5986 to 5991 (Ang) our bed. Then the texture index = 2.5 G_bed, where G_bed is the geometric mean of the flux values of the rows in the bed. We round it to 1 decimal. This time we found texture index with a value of 67.5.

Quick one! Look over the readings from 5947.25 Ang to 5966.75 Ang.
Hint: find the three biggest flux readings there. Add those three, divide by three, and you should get 30.1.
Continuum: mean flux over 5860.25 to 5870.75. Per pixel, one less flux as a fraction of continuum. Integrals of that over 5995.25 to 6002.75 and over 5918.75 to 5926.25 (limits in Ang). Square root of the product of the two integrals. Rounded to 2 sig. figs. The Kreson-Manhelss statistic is 0.15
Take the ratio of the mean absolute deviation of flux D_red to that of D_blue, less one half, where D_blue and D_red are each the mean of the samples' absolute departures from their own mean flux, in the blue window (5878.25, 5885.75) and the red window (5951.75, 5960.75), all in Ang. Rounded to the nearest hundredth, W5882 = 0.19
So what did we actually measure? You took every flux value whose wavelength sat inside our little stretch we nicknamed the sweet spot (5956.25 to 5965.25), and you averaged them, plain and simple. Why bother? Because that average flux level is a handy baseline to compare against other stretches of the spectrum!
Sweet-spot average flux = 27.9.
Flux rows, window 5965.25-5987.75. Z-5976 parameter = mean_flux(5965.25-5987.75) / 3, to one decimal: 9.1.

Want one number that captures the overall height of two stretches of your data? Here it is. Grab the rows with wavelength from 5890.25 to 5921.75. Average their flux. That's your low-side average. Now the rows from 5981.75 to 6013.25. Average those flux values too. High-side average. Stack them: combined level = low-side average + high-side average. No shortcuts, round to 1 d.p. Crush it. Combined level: 52.3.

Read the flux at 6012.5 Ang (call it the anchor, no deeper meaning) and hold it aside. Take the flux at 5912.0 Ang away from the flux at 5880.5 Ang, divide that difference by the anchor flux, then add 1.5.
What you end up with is 1.77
